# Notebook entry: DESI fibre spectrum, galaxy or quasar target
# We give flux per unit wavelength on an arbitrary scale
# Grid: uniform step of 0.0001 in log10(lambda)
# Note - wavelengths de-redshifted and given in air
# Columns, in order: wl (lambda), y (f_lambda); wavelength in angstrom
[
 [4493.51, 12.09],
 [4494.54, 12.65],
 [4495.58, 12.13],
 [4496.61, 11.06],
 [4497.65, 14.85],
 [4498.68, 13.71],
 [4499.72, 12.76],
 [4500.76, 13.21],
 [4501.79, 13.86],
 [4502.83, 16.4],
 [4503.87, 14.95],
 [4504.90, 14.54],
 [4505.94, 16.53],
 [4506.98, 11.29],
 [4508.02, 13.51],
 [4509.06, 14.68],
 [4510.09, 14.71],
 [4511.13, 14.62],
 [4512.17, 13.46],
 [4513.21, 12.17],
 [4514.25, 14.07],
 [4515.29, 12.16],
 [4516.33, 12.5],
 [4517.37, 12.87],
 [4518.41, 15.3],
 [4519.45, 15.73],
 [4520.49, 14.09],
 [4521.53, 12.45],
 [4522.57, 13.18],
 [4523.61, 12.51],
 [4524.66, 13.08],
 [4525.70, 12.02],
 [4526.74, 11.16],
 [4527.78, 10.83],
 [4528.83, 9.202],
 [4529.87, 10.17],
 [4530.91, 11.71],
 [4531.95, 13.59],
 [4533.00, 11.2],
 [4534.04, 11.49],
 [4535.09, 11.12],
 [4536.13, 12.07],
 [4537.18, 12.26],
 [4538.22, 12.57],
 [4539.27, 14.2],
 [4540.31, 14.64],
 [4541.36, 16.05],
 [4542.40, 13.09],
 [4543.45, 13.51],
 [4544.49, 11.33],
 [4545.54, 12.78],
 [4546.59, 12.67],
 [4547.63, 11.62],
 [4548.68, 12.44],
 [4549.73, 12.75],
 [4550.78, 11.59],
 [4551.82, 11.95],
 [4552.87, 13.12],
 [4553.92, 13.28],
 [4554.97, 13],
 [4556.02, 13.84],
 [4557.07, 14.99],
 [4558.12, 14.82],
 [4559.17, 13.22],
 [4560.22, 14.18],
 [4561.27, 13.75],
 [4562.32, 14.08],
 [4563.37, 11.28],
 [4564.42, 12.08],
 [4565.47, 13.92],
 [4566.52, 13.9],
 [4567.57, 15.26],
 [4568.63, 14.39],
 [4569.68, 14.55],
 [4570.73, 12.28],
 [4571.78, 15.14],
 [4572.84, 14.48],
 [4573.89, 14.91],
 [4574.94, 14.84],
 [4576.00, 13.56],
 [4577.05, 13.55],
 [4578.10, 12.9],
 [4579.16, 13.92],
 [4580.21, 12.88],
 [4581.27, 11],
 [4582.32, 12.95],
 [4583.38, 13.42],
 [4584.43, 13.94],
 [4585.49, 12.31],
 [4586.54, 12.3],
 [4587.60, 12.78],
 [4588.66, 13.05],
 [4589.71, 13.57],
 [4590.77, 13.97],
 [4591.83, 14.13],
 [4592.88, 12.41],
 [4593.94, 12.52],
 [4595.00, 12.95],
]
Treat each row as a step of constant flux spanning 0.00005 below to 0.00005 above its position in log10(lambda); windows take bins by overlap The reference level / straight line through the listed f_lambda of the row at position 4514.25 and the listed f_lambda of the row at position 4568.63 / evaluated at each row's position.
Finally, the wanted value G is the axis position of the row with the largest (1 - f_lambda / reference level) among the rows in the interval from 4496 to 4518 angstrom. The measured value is 4496.61 angstrom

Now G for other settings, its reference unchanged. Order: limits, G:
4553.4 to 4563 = 4554.97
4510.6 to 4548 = 4528.83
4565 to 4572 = 4570.73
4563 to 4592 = 4581.27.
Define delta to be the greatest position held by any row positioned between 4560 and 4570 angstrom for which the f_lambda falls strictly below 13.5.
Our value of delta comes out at 4564.42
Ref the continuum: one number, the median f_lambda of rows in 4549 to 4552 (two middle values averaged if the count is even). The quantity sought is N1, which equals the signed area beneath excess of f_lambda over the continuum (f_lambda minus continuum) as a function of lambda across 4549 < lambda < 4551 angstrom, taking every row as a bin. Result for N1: 0.7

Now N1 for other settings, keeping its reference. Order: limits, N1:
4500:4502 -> 2.9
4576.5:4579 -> 3.5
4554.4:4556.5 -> 3.1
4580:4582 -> -0.1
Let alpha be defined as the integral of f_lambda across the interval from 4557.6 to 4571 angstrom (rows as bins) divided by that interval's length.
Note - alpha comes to 13.7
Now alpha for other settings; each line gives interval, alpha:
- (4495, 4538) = 13.0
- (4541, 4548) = 13.0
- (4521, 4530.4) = 11.6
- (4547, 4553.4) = 12.3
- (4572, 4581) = 13.8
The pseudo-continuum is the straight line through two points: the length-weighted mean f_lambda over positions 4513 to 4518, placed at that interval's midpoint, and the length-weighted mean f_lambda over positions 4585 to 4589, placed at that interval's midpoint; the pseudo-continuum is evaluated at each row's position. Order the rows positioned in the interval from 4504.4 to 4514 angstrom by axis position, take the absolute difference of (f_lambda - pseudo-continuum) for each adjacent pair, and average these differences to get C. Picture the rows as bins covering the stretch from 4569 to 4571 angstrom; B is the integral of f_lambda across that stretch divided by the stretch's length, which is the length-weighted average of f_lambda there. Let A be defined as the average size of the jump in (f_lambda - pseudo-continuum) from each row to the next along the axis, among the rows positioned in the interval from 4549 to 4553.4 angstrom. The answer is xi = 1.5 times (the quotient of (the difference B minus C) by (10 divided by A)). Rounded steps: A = 0.90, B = 13.7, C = 1.6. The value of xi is 1.6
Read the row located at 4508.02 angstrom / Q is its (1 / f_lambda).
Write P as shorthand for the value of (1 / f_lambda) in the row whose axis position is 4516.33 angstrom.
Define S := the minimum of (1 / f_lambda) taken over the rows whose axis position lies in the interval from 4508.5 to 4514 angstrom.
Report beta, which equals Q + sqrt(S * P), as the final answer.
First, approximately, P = 0.080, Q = 0.074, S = 0.068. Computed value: 0.148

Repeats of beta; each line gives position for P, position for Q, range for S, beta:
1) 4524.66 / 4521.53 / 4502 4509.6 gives 0.148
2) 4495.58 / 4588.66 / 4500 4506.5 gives 0.147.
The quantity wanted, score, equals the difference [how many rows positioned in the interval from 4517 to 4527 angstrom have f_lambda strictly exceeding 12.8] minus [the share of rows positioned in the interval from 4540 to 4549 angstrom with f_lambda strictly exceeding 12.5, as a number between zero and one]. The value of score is 5.3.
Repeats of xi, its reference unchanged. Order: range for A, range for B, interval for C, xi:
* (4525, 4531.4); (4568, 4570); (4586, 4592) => 2.2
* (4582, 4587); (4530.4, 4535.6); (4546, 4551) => 1.1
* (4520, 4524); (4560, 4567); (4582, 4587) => 1.9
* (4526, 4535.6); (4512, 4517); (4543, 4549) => 2.1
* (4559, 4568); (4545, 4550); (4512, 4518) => 1.8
